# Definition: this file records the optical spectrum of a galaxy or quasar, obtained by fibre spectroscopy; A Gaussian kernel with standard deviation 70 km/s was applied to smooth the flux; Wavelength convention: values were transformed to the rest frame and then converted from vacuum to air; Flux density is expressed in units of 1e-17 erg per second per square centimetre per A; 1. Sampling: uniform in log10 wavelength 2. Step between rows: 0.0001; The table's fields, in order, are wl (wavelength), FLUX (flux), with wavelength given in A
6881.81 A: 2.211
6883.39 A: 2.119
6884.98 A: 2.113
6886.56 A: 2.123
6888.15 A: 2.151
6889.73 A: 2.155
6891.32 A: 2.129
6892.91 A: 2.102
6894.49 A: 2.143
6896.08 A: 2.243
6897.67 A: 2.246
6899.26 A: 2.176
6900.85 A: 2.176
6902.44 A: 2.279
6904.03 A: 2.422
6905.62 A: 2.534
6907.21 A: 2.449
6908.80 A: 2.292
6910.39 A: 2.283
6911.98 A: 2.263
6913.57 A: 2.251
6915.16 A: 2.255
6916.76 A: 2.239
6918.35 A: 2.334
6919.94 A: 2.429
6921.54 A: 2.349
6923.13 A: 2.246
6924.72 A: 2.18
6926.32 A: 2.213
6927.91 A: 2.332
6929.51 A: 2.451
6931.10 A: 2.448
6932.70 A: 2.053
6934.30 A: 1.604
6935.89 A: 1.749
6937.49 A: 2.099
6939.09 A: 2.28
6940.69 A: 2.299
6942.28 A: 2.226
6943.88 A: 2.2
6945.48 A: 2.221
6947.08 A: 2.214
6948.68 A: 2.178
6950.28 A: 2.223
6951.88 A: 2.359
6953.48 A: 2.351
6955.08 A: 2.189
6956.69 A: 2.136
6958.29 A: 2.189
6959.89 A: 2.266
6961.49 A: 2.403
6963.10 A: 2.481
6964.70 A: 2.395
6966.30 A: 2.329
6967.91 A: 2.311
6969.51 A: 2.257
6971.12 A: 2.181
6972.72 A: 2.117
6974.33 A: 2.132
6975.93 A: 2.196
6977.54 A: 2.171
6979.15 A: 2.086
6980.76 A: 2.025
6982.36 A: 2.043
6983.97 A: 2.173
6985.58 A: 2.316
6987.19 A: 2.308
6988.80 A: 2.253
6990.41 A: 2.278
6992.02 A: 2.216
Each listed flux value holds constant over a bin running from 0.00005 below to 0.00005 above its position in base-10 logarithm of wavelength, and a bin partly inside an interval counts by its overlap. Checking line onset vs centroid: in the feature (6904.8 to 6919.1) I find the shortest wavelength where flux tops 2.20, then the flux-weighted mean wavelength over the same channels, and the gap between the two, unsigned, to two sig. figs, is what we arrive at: 6.2 A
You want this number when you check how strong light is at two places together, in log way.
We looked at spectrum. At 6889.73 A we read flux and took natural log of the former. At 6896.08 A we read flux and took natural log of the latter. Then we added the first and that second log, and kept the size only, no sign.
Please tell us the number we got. 1.58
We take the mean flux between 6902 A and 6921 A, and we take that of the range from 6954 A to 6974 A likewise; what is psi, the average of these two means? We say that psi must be 2.30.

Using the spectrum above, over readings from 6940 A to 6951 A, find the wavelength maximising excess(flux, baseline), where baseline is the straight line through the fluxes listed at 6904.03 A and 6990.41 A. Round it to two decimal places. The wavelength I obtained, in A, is 6940.69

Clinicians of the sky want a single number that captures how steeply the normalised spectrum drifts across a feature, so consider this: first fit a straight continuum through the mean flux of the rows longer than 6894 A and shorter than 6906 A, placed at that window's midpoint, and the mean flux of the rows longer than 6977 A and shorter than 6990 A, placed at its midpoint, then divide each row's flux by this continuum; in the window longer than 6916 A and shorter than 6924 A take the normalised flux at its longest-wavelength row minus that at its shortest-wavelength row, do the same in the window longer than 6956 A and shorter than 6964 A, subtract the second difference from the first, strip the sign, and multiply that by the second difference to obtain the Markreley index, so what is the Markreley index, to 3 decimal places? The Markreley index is 0.025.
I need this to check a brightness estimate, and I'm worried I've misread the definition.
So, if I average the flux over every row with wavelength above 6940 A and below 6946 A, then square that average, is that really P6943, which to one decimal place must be 5.0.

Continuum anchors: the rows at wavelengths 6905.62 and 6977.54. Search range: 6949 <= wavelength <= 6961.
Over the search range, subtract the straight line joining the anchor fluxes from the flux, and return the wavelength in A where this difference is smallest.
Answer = 6956.69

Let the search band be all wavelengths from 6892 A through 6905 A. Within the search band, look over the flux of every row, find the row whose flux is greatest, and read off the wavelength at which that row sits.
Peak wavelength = 6904.03 A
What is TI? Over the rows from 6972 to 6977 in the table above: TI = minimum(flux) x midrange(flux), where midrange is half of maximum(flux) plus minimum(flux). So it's 4.6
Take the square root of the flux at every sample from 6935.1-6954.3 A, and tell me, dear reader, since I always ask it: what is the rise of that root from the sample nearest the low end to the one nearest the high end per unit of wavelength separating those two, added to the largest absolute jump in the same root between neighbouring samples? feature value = 0.14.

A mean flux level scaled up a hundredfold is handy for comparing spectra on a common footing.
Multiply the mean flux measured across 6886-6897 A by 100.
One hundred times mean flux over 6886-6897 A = 215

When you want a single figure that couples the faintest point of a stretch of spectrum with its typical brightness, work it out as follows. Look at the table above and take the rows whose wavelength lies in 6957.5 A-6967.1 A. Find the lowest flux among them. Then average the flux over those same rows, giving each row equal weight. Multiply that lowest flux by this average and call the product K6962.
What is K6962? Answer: 5.13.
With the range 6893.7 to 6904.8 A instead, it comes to 4.80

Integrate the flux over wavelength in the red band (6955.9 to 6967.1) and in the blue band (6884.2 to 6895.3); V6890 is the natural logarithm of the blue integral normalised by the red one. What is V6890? -0.09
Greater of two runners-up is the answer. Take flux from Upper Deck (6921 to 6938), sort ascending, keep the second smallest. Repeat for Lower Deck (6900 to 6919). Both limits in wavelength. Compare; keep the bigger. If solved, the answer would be 2.24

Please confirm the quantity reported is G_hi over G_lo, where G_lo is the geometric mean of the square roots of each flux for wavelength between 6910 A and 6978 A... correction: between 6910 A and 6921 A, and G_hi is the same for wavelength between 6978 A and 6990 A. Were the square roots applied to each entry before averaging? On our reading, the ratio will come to 0.97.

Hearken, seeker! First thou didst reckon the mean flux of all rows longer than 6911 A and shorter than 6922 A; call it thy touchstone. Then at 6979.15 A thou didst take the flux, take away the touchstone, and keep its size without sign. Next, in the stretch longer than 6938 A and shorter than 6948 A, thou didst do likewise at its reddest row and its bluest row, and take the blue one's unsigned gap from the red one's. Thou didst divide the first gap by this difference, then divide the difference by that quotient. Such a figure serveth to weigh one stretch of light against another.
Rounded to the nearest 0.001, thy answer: 0.020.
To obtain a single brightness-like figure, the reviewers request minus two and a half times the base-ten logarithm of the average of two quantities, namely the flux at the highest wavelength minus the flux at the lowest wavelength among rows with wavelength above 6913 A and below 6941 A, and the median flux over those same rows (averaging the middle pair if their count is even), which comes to -0.15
